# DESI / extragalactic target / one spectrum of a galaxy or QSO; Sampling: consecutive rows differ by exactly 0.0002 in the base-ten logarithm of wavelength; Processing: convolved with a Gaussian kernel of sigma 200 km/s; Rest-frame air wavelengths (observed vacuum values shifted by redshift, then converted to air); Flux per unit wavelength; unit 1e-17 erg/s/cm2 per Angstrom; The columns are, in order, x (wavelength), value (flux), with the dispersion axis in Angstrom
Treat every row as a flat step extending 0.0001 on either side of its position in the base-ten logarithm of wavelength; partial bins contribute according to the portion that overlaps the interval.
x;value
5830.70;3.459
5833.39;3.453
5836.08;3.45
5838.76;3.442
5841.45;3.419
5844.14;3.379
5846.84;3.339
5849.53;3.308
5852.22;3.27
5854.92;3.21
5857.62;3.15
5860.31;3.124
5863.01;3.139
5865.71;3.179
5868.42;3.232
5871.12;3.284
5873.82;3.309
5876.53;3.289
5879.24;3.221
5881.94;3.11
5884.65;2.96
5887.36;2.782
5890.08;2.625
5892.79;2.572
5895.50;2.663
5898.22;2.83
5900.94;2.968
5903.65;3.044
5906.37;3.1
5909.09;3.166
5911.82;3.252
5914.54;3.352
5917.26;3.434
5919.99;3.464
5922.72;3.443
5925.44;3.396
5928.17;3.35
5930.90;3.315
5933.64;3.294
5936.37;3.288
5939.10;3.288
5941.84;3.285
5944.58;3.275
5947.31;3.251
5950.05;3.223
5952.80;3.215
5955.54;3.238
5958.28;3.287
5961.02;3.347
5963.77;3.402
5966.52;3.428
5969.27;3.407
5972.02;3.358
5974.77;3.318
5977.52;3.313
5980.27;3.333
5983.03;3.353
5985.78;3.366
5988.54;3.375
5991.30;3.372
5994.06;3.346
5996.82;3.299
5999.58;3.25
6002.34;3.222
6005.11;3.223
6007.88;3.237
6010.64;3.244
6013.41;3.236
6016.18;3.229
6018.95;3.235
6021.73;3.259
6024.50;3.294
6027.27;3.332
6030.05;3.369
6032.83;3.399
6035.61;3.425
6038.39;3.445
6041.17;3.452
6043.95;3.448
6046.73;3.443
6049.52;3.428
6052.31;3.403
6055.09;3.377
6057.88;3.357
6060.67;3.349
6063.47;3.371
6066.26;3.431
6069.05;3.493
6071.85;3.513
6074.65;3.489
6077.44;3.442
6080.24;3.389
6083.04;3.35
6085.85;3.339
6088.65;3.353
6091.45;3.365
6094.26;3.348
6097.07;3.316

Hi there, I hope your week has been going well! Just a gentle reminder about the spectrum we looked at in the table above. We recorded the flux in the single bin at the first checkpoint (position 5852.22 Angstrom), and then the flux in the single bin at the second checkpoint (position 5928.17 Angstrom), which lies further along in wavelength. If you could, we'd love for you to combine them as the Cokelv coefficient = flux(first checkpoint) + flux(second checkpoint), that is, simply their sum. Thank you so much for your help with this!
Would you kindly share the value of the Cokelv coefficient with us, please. 6.62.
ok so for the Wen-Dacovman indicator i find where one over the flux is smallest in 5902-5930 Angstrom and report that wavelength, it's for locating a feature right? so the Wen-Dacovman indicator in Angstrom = 5919.99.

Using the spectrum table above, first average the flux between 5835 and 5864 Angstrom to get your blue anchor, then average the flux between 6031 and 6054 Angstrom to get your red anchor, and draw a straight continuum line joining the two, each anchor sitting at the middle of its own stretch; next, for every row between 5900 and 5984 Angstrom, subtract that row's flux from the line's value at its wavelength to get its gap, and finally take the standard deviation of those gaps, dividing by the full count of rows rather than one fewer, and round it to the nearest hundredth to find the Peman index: 0.11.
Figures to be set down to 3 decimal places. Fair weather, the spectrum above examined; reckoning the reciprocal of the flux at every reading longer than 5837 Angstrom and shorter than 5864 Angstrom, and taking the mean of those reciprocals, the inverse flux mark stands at 0.305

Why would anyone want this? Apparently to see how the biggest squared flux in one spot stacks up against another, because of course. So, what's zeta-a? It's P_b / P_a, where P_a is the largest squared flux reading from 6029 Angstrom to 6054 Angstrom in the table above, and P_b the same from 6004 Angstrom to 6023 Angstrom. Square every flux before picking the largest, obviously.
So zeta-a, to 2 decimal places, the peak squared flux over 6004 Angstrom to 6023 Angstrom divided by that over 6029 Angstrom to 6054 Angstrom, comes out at 0.89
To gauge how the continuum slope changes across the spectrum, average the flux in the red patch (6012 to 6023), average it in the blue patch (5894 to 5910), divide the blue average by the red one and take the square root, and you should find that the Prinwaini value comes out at 0.96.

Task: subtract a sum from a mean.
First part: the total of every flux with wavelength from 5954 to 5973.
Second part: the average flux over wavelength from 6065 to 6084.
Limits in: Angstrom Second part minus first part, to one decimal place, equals -20.0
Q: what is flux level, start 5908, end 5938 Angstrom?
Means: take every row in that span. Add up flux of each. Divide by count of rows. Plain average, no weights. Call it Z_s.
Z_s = 3.34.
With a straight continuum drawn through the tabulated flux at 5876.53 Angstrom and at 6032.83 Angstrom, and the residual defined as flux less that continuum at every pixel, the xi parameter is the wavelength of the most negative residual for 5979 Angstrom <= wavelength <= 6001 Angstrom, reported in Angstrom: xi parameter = 5999.58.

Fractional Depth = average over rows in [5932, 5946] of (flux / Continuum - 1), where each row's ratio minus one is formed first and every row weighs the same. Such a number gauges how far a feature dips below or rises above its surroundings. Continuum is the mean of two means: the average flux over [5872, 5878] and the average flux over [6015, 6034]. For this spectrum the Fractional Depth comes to -0.004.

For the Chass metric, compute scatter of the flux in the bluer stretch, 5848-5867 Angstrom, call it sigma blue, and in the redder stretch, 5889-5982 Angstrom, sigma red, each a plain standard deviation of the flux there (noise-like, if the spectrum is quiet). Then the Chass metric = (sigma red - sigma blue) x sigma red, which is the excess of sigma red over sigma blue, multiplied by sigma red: 0.038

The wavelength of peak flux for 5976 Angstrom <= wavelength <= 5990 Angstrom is 5988.54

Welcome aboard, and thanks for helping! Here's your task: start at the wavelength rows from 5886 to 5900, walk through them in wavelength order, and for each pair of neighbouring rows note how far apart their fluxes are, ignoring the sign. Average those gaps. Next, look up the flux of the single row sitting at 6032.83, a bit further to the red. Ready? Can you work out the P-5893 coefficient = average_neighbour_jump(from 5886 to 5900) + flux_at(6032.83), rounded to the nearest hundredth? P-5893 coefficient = 3.52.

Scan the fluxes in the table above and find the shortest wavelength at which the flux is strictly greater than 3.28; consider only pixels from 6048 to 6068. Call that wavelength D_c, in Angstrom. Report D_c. 6049.52 Angstrom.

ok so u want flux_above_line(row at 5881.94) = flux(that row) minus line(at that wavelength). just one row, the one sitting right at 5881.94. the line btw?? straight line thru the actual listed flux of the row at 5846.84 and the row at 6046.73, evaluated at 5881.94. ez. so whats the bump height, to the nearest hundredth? -0.25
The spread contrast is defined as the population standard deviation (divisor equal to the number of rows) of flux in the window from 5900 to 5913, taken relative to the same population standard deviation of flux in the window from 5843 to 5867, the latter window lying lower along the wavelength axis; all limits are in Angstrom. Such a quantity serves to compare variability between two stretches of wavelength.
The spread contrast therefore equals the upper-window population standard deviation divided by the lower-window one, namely 1.1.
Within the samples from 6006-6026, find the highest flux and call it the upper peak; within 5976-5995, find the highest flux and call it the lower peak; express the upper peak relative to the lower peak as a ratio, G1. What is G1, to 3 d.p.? 0.976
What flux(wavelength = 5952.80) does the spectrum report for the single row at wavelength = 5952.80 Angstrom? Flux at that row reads 3.215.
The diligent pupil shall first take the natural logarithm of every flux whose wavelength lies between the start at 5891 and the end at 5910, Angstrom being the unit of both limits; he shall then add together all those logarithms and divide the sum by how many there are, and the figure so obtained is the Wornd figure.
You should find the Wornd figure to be 1.06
